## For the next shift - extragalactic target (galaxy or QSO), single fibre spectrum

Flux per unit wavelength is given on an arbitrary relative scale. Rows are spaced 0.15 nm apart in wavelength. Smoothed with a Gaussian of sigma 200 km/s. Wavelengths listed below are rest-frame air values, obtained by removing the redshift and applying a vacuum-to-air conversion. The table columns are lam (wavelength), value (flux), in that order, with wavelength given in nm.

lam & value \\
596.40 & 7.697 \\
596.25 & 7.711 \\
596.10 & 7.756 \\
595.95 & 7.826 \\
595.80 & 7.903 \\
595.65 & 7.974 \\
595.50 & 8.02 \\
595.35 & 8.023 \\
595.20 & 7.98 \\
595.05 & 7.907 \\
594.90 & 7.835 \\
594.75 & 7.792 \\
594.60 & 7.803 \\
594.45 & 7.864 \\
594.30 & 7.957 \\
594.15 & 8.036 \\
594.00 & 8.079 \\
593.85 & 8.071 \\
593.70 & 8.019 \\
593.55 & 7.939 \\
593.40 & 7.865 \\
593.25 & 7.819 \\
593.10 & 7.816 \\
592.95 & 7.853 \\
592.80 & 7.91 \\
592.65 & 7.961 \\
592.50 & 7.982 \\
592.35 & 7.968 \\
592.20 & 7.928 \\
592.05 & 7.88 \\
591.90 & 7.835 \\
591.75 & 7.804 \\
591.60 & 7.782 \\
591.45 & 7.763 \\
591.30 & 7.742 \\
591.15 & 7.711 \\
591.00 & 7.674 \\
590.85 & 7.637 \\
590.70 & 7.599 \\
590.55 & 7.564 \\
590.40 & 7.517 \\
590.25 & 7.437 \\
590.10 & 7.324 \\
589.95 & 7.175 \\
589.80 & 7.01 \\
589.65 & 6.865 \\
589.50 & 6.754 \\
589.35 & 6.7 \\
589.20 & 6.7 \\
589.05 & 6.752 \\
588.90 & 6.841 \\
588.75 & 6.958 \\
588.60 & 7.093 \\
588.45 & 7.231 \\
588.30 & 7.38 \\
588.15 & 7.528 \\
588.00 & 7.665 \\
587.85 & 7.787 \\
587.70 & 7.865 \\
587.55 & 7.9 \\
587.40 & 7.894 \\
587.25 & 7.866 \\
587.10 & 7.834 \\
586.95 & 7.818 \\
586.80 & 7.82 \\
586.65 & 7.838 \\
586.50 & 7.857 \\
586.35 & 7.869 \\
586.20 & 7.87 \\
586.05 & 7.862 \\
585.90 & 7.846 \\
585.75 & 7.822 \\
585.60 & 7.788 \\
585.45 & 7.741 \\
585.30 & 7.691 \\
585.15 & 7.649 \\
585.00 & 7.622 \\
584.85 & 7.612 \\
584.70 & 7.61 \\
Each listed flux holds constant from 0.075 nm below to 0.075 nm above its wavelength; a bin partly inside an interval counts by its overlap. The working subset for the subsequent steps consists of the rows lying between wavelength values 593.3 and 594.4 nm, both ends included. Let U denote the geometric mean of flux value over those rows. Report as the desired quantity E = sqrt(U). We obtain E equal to 2.828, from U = 7.99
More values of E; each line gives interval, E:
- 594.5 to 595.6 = 2.812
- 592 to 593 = 2.815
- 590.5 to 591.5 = 2.769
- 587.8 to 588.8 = 2.715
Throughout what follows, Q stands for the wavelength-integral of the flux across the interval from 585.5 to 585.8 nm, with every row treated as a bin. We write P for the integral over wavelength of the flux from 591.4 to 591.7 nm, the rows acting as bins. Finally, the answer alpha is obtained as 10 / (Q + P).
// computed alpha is 2.14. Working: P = 2.33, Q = 2.34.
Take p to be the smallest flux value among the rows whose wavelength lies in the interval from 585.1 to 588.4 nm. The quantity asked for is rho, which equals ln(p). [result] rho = 2.00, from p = 7.38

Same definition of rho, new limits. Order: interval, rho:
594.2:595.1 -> 2.05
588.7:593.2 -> 1.90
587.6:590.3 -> 1.90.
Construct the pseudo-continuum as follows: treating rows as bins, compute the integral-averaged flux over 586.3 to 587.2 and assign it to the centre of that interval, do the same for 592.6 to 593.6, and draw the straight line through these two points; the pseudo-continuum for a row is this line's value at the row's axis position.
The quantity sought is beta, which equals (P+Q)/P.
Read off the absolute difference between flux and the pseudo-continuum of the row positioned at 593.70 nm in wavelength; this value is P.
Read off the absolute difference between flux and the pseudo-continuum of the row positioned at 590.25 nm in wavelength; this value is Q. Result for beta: 4.1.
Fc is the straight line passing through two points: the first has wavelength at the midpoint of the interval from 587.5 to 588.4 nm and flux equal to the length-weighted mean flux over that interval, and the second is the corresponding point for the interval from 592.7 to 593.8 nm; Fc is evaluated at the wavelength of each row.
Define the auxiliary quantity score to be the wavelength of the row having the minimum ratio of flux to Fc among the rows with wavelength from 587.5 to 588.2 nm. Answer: 588.15 nm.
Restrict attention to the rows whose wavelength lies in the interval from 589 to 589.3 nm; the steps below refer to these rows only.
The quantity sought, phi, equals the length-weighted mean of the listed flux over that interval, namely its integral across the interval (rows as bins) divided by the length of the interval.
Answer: 6.7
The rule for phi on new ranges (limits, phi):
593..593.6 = 7.9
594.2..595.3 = 7.9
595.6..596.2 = 7.9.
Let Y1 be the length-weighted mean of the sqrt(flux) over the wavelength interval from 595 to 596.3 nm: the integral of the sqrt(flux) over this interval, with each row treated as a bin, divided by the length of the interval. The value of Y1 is 2.811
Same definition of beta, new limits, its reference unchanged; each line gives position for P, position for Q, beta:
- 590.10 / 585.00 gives 1.4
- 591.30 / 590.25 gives 4.4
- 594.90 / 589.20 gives 22.9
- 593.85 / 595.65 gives 1.4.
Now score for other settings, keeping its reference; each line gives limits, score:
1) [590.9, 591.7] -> 591.00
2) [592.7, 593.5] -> 593.25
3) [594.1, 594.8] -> 594.75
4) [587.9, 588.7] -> 588.60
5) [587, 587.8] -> 587.10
